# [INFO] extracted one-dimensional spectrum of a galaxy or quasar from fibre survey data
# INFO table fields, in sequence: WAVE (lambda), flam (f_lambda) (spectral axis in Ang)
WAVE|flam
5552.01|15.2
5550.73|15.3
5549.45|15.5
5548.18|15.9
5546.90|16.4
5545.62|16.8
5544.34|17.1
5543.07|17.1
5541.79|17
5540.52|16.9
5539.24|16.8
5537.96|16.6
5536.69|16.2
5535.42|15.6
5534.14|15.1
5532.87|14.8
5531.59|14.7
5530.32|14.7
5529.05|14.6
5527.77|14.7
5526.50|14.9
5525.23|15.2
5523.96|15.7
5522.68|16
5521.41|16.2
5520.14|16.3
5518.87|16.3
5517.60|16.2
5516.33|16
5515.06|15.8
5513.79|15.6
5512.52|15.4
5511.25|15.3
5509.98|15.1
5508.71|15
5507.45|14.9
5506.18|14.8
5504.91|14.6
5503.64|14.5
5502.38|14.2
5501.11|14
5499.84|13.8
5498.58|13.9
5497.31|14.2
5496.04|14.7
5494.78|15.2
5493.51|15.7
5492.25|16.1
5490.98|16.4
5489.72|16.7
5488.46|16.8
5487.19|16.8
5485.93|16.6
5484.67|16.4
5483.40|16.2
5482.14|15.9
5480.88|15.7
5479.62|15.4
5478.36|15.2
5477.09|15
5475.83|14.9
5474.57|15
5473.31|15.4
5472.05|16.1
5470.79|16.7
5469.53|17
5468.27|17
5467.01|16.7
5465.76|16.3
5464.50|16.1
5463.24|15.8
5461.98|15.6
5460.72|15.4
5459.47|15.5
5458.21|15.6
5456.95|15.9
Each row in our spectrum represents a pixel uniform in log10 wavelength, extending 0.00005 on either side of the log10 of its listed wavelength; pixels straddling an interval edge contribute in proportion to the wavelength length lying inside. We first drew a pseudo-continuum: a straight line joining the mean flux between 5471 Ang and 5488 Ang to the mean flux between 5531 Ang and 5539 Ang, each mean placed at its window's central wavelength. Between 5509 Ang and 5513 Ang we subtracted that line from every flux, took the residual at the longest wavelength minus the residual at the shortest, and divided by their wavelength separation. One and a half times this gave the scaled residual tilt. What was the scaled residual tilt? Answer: 0.18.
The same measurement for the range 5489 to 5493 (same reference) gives -0.35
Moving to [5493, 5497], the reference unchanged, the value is -0.59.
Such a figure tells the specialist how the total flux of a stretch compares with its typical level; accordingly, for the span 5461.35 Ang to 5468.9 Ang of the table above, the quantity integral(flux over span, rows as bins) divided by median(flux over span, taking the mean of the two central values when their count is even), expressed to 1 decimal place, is 7.6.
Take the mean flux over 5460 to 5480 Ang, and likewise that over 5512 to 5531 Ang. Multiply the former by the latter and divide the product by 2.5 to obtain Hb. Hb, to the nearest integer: 99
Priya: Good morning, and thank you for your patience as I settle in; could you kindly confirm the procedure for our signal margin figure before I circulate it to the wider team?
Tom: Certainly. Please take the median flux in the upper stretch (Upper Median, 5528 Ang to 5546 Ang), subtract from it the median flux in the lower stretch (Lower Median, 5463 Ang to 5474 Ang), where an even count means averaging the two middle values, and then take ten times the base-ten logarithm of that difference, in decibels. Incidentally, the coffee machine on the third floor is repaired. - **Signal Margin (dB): -10.0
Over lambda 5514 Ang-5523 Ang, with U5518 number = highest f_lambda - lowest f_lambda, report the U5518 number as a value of 0.5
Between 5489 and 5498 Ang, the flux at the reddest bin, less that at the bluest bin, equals -2.5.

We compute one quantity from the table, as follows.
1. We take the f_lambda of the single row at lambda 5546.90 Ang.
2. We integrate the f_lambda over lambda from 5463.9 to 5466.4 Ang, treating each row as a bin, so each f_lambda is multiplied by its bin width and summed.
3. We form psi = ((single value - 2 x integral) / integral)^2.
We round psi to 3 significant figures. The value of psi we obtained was 2.55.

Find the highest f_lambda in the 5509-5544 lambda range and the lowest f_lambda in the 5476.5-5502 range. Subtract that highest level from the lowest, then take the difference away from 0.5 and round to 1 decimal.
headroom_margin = 3.8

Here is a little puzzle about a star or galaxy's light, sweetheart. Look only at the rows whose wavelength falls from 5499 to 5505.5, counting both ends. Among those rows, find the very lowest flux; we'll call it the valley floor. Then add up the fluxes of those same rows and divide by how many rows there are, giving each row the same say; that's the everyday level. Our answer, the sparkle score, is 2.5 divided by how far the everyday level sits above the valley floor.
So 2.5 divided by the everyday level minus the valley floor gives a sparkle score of 6.0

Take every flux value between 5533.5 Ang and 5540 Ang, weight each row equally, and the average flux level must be 16.1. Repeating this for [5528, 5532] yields 14.7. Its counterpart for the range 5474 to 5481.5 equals 15.2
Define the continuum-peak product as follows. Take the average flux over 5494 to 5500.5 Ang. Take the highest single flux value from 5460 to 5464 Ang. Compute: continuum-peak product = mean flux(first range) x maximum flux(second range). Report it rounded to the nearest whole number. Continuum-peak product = 227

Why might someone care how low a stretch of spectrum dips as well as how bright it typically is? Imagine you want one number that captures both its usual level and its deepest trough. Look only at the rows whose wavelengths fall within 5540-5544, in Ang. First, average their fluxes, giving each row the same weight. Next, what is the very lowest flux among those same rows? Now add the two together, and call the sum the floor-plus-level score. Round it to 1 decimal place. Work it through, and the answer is 33.9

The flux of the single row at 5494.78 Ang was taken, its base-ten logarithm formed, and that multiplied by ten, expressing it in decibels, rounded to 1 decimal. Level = 11.8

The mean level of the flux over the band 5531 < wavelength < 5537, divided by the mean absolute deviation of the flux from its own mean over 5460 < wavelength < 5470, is 30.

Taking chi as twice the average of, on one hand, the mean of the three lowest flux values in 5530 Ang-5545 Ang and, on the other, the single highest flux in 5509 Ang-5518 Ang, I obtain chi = 30.9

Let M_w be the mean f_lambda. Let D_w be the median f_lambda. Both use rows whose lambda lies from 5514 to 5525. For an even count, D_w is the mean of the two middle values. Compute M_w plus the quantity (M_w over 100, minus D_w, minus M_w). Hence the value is -15.94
